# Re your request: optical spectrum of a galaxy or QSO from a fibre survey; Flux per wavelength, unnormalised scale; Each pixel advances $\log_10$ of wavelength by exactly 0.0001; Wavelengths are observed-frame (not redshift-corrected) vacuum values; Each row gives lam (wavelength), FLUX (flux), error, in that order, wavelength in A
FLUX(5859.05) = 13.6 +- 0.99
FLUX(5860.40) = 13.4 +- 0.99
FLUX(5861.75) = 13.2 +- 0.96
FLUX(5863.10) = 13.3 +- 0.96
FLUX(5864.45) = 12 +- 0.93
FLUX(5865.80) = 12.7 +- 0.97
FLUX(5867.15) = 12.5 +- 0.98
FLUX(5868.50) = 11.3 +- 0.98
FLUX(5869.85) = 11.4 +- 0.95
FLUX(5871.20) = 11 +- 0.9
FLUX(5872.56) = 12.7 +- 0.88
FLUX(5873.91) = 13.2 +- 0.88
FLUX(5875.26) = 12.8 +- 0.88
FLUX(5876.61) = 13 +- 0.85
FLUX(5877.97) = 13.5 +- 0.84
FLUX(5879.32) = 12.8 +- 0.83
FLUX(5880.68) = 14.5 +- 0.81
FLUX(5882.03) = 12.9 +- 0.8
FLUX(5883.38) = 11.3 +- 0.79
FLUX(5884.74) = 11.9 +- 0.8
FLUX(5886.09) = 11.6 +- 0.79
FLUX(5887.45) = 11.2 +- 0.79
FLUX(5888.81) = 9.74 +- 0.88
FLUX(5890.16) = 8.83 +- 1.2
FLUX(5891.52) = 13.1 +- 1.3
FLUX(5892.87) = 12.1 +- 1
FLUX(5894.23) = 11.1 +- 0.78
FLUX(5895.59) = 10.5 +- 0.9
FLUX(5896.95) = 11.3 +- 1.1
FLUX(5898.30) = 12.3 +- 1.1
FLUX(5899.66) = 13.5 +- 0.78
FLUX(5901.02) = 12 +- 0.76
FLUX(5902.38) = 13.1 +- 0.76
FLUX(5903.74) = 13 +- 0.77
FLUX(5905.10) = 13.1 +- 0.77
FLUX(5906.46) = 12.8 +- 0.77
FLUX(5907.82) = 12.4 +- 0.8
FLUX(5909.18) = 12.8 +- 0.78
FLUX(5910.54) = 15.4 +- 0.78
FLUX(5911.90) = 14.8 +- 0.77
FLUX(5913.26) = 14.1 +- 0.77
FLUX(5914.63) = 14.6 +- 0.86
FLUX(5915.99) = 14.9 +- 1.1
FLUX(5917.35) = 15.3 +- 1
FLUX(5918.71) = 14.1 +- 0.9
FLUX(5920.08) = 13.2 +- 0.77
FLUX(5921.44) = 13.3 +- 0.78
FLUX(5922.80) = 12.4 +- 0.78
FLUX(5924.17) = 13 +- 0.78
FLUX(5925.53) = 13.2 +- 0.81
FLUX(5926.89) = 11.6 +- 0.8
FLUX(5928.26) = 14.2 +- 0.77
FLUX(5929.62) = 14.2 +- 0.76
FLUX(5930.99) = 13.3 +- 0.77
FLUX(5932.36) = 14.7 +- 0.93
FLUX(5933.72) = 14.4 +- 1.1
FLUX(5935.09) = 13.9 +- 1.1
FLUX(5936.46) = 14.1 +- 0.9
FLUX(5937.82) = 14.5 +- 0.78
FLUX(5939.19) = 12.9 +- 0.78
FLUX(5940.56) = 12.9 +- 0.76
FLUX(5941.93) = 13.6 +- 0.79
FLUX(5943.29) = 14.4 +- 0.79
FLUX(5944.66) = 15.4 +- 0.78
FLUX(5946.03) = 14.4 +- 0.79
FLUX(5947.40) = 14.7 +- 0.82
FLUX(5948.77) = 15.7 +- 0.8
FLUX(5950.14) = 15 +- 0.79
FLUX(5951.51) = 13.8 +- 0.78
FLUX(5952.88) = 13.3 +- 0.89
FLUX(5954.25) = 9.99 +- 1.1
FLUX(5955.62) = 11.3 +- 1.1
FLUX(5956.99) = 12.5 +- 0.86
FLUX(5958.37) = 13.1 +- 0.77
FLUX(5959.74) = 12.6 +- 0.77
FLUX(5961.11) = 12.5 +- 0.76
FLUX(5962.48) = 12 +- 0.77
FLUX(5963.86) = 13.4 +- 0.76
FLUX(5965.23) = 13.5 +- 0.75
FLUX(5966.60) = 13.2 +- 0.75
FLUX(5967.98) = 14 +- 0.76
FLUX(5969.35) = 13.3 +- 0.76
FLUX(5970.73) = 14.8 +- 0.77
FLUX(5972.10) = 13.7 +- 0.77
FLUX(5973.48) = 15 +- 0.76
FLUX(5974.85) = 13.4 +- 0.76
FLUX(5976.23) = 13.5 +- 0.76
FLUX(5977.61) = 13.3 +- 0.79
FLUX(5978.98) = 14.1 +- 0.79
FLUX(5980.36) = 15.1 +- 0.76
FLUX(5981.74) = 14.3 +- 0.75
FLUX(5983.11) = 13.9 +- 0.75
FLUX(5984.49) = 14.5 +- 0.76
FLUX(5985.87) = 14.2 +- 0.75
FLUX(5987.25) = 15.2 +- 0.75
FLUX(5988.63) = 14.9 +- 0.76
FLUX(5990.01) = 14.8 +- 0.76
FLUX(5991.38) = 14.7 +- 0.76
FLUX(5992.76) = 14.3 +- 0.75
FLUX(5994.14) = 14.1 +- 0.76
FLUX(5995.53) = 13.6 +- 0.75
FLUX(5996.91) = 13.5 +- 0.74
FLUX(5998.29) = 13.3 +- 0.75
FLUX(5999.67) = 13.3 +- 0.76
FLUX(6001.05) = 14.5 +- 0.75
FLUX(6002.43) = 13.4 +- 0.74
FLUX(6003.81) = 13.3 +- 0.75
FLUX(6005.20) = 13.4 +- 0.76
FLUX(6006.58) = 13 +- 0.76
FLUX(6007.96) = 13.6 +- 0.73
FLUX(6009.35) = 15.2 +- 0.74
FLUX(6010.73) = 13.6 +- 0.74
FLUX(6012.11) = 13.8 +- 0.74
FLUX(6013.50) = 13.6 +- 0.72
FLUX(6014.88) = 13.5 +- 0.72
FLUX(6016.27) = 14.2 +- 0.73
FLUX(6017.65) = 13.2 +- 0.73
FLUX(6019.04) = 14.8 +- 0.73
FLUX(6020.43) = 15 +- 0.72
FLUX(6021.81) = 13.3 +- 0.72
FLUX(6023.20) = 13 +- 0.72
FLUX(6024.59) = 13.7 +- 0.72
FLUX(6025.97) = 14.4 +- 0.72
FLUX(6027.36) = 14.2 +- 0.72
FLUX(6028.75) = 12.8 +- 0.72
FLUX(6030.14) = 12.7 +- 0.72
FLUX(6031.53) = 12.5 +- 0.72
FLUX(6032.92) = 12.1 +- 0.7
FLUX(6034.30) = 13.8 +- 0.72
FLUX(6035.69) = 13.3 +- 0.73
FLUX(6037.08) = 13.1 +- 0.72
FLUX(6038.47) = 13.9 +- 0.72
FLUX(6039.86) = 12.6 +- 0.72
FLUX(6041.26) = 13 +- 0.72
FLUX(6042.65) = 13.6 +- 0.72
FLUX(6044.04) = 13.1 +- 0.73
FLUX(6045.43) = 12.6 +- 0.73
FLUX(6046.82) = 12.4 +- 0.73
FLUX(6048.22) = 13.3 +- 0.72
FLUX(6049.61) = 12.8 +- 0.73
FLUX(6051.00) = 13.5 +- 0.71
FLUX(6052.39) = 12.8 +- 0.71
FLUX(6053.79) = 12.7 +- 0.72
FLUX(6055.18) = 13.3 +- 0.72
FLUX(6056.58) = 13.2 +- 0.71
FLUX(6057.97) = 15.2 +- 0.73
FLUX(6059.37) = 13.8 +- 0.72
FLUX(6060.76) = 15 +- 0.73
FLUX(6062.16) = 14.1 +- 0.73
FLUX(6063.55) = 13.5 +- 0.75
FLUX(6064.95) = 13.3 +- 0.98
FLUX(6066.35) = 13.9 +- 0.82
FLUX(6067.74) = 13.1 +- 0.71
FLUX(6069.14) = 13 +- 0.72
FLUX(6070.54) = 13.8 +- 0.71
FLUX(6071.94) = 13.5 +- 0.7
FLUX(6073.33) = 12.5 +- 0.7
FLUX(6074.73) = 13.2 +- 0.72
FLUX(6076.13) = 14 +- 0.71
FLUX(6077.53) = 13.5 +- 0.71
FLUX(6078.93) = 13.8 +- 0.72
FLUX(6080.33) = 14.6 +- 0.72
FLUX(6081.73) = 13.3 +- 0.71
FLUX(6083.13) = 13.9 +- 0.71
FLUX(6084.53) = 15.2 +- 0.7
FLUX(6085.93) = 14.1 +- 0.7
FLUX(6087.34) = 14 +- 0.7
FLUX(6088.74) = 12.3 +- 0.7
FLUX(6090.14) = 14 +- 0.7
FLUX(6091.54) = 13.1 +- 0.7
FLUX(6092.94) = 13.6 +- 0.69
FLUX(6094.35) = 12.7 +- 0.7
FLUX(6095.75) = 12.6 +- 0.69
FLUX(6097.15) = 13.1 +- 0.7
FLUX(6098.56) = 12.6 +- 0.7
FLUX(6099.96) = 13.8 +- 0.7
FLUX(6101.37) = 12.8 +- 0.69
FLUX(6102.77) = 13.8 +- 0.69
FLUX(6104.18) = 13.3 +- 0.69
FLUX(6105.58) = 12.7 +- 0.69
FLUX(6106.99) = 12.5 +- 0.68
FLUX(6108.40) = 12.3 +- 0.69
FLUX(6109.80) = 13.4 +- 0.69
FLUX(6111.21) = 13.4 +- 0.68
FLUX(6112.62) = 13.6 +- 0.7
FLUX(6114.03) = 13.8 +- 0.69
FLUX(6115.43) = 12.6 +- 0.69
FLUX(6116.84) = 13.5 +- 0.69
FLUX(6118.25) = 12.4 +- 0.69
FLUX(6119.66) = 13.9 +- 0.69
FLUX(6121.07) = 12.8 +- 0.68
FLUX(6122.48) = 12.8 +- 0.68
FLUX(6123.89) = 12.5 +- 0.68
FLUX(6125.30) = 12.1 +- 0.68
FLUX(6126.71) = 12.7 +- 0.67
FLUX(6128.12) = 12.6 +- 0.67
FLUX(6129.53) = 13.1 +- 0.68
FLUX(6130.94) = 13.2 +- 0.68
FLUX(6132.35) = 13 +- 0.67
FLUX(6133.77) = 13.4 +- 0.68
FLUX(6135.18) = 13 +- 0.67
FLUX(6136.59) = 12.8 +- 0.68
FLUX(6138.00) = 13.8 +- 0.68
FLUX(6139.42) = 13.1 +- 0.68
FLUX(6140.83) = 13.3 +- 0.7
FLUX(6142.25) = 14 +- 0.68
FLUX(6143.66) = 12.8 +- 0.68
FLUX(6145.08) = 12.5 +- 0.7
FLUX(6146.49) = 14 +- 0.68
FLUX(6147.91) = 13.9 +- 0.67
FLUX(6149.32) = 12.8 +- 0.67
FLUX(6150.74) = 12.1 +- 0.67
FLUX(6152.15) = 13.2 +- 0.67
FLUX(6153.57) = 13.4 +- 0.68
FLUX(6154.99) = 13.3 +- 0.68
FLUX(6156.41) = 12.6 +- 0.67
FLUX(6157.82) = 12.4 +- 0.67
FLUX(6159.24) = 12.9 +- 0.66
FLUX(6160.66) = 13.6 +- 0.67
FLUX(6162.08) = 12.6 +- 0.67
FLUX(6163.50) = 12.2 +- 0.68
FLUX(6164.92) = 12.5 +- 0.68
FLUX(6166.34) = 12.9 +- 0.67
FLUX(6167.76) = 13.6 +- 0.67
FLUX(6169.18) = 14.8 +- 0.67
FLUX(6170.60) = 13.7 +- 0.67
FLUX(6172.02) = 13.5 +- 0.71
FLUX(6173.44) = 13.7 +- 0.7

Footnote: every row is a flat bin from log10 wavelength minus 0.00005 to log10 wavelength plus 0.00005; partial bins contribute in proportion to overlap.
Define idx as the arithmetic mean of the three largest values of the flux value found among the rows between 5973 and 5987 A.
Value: 14.9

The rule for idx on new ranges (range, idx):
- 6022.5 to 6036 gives 14.1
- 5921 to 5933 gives 14.4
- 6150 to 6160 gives 13.3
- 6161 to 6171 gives 14.0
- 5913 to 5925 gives 14.9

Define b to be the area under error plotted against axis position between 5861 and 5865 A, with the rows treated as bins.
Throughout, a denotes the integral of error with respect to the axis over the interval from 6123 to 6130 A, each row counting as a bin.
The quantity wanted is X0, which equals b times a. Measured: 18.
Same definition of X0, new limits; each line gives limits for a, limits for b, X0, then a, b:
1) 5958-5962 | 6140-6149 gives 19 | 3.1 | 6.2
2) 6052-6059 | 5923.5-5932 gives 34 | 5.0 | 6.7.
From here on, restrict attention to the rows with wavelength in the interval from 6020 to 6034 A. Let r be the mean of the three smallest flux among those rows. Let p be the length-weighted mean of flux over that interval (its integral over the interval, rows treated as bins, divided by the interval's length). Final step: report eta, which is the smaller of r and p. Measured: 12.4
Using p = 13.4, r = 12.4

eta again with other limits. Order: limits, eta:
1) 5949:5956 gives 11.5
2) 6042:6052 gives 12.6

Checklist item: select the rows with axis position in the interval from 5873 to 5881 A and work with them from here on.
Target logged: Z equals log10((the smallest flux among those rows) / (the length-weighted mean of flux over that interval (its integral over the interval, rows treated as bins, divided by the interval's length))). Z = -0.014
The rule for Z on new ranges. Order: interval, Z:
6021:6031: -0.025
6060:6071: -0.023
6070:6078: -0.031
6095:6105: -0.018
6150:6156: -0.030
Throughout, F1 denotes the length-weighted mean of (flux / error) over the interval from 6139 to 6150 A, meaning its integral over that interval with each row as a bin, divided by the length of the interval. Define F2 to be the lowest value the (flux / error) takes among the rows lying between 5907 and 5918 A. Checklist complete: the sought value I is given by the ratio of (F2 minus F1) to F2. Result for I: -0.44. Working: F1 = 19.5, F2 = 13.5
